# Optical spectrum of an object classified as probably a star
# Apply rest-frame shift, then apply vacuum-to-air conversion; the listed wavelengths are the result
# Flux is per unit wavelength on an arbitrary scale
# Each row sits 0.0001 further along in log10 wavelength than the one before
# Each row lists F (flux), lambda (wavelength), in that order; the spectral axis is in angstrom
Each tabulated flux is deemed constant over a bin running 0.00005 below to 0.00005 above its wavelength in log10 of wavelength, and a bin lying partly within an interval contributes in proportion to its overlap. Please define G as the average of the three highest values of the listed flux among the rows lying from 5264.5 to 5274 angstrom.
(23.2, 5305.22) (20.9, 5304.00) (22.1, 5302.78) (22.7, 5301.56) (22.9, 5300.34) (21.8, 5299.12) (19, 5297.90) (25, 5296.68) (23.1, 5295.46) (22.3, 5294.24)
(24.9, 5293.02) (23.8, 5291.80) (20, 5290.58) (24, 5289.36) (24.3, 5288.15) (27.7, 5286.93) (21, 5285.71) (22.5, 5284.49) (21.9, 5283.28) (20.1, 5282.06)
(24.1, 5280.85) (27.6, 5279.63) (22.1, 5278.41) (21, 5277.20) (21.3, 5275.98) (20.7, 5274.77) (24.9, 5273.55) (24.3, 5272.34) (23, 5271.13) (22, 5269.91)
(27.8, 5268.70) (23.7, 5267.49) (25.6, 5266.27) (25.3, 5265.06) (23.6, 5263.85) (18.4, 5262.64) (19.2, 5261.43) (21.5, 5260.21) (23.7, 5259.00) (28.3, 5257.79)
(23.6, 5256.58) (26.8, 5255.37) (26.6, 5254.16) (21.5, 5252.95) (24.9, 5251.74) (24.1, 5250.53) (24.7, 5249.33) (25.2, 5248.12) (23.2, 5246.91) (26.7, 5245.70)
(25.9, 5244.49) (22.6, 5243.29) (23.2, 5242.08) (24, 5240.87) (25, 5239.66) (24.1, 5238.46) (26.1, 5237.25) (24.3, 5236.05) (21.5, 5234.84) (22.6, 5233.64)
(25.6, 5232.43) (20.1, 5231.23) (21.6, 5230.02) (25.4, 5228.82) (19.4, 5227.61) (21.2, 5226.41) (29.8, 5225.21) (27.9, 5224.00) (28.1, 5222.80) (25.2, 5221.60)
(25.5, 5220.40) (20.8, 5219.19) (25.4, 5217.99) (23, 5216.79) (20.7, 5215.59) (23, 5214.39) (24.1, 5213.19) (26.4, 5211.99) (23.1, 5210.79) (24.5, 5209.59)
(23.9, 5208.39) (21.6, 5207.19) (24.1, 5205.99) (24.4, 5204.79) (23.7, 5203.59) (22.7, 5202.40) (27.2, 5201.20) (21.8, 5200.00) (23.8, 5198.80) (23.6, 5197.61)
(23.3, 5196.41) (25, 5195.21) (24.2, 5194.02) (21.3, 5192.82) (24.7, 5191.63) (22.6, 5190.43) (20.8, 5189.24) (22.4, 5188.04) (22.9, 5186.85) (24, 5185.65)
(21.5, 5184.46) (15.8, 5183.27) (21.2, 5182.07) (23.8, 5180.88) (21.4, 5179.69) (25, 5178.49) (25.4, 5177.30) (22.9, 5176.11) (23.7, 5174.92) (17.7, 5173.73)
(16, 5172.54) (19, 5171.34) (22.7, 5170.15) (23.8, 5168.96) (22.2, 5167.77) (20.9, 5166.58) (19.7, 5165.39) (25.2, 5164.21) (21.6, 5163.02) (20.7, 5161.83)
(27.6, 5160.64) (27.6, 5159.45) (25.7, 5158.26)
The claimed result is 26.2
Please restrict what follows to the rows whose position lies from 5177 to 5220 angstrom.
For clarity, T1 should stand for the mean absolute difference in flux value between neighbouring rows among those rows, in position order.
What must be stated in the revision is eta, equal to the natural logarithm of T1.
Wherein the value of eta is 0.8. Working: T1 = 2.23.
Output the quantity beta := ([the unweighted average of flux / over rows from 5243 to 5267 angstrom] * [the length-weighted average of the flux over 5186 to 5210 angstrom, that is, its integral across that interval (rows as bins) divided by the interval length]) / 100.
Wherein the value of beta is 5.64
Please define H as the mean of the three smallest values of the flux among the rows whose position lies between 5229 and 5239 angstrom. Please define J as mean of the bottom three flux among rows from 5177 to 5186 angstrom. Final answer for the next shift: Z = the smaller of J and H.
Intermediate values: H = 21.1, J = 19.5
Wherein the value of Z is 19.5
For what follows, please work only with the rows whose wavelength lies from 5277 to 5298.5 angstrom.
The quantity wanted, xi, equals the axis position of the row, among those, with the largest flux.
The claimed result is 5286.93 angstrom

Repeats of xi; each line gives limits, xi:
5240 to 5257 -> 5255.37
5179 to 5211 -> 5201.20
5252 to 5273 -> 5257.79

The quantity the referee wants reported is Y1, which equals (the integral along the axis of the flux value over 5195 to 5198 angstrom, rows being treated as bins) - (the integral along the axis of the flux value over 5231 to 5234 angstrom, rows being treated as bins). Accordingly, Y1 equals 2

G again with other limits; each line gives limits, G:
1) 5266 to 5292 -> 27.7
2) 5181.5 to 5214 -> 26.2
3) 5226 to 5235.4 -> 24.5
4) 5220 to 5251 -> 28.6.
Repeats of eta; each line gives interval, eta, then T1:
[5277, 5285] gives 1.0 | 2.75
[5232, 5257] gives 0.6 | 1.87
